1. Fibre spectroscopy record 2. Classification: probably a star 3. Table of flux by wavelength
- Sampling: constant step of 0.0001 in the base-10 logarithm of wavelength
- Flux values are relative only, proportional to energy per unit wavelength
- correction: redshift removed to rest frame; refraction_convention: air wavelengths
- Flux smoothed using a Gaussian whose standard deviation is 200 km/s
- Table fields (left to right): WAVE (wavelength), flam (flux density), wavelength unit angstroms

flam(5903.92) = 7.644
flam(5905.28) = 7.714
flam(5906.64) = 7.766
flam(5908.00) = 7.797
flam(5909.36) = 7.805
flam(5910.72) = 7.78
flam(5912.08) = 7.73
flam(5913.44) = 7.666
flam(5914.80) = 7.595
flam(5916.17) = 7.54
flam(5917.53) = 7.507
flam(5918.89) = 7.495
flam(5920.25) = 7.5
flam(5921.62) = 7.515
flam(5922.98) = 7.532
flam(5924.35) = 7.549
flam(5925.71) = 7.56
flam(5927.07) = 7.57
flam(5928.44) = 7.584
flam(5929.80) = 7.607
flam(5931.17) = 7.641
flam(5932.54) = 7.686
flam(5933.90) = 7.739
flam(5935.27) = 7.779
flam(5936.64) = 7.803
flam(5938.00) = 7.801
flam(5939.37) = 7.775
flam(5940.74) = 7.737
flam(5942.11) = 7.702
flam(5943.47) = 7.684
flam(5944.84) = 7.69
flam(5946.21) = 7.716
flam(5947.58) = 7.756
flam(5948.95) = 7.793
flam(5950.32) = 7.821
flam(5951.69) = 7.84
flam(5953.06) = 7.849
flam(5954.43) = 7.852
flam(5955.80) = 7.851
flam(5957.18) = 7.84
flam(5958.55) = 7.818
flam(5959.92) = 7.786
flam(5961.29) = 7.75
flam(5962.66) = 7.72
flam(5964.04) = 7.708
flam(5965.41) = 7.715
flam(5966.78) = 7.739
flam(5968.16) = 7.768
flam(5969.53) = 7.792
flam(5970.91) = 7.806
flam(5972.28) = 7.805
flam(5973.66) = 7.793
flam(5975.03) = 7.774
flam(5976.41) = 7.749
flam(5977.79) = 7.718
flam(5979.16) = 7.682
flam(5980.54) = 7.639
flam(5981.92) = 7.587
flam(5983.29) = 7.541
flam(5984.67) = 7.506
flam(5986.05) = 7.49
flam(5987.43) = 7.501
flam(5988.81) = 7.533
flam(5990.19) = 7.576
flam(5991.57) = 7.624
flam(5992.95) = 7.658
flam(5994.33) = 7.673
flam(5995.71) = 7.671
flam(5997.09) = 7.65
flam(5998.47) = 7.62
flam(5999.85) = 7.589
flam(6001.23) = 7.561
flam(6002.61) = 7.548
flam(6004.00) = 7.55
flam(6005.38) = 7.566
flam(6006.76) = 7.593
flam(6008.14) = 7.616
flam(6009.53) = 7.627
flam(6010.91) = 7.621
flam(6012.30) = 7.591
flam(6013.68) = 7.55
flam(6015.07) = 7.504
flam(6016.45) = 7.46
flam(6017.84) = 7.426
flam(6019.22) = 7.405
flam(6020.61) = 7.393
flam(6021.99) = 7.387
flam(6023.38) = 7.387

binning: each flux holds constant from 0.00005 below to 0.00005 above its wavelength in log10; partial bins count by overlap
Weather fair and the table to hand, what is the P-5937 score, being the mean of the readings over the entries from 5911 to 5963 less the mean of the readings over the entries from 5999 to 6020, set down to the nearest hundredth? 0.15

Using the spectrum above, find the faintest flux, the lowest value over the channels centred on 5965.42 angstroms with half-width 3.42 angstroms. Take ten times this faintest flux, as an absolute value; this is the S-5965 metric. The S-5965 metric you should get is 77.1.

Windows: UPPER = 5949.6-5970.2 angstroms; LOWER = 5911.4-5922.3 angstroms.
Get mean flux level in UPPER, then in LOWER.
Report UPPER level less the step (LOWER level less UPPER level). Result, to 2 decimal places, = 8.01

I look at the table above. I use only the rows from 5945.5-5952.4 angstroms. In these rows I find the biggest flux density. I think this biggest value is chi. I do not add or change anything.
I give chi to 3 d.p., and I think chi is 7.840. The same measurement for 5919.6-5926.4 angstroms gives 7.560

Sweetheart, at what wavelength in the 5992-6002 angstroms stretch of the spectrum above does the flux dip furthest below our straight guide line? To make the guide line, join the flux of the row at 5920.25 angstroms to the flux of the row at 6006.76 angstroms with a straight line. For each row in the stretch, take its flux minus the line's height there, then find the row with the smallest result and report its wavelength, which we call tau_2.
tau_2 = 6001.23 angstroms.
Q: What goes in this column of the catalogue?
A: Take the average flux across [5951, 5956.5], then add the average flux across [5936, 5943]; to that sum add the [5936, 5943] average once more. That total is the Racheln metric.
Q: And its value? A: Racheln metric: 23.38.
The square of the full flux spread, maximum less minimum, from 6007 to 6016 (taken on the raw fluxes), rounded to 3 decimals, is 0.015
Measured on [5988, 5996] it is 0.020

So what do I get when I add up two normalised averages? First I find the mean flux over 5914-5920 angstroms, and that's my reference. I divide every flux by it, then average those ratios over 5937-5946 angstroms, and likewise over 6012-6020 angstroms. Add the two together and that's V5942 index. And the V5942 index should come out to 2.02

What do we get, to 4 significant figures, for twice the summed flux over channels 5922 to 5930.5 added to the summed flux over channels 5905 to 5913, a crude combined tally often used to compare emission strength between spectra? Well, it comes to 137.4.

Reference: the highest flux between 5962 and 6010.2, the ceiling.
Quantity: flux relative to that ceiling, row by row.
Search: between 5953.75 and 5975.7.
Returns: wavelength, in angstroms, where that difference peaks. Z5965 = 5954.43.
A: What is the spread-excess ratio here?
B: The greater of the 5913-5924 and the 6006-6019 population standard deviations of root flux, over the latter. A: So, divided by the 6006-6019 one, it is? 1.0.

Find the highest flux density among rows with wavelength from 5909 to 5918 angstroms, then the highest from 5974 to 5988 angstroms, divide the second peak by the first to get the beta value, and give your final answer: 1.00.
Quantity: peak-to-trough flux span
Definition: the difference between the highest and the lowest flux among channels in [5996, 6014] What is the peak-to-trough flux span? 0.10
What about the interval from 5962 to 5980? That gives 0.12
